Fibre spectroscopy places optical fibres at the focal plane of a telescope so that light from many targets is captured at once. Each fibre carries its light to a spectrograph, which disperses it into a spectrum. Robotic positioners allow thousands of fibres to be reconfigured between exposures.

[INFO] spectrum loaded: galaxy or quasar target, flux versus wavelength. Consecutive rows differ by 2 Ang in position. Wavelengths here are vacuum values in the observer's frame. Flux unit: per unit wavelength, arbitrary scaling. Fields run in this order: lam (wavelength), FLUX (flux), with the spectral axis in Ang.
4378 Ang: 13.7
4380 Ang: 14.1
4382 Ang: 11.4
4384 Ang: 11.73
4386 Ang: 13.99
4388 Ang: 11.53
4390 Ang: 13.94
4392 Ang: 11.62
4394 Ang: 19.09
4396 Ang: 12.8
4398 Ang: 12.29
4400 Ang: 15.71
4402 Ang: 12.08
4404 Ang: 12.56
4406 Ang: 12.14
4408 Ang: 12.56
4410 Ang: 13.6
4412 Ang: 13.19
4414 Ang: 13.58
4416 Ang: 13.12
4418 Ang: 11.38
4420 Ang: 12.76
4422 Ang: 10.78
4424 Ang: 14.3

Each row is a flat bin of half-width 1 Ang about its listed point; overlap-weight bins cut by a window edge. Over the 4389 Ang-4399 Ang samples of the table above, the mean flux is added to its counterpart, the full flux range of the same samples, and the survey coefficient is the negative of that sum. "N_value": -21.4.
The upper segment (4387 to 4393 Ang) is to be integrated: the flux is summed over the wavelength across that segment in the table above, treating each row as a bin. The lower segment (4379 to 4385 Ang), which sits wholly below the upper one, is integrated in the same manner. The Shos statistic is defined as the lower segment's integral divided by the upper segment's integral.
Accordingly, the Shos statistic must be 1.004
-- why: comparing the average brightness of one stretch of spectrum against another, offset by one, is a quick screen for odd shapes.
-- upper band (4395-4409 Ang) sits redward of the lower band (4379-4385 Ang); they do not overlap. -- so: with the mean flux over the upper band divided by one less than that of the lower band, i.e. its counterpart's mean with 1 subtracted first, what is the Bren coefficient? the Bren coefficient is 1.13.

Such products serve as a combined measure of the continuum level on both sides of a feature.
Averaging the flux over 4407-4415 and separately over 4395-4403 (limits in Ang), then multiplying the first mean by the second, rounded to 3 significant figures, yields 175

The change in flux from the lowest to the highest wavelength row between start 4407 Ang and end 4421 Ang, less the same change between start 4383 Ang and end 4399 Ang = -0.4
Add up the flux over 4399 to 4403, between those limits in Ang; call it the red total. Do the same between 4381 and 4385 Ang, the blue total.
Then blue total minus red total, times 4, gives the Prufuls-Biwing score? -19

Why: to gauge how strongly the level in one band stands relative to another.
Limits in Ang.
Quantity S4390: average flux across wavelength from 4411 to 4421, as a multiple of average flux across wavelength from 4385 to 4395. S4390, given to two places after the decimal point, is 0.91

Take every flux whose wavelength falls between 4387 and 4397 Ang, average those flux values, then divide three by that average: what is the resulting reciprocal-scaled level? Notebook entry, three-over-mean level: 0.217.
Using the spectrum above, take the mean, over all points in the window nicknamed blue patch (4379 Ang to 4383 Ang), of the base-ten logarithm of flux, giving 1.10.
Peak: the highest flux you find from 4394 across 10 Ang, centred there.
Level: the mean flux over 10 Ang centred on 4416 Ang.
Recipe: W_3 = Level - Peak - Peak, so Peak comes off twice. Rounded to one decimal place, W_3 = -25.4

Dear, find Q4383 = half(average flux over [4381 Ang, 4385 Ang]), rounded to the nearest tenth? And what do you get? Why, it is 5.8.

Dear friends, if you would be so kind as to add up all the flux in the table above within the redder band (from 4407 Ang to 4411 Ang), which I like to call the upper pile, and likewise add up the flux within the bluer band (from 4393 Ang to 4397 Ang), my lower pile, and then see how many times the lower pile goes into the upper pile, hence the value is 0.82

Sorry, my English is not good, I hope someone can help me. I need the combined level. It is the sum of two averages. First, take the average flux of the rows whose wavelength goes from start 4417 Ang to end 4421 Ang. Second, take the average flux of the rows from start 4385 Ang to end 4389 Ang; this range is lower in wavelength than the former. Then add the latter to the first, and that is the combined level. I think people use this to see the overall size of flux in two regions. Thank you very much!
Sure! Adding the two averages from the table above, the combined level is 24.8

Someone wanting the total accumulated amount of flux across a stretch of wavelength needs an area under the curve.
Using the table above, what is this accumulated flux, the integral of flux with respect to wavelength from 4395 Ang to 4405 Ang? 131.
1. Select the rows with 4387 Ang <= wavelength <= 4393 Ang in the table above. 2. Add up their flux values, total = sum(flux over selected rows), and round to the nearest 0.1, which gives 37.1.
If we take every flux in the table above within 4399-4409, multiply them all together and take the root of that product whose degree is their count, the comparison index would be 12.9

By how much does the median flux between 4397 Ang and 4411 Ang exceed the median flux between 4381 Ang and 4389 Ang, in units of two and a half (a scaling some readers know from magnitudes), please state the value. 0.37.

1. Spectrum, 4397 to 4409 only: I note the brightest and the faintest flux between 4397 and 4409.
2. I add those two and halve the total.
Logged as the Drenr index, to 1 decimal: 13.9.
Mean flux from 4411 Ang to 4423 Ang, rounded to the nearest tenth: 12.5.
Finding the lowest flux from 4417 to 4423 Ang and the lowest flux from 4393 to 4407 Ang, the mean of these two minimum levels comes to 11.4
